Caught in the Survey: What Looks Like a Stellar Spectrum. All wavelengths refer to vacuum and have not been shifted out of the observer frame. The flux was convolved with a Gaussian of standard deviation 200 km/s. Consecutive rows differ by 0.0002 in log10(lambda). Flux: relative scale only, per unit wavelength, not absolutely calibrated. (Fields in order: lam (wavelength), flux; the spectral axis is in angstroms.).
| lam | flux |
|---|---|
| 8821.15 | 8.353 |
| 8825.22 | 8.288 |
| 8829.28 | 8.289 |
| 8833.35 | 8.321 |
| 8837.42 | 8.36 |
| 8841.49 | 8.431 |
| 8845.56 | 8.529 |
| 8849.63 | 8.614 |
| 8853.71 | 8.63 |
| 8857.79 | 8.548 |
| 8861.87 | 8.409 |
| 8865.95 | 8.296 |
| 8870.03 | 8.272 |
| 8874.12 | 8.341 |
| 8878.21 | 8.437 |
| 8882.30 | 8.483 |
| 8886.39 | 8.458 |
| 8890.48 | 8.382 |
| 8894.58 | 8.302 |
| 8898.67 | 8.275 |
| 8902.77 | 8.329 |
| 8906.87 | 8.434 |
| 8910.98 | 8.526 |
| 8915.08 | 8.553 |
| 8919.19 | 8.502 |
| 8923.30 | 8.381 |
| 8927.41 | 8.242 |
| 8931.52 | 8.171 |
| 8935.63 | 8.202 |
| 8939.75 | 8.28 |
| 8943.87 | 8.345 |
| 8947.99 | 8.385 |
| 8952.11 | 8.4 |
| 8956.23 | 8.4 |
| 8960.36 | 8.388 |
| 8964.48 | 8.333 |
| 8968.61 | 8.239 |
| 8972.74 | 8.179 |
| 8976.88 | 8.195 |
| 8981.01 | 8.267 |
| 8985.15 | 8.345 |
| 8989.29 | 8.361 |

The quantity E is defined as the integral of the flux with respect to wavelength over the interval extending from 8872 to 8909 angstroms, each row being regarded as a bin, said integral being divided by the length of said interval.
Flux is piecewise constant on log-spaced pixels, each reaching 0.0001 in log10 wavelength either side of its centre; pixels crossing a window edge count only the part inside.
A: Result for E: 8.38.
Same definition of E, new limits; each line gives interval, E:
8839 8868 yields 8.49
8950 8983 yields 8.30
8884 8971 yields 8.36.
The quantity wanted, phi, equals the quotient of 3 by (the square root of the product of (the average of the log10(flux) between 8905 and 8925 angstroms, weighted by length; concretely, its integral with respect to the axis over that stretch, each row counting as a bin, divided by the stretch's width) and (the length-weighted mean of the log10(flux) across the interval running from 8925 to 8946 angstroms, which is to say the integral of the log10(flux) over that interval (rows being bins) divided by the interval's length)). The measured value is 3.253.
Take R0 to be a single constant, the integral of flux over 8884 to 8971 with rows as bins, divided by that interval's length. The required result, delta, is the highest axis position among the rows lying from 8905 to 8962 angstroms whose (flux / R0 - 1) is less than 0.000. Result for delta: 8943.87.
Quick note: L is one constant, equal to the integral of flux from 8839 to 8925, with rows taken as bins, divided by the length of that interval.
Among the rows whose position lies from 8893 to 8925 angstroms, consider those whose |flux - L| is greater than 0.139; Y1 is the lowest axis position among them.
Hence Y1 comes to 8898.67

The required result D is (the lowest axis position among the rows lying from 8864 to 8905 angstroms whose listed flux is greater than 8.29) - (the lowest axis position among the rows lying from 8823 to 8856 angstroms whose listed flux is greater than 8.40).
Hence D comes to 24.5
